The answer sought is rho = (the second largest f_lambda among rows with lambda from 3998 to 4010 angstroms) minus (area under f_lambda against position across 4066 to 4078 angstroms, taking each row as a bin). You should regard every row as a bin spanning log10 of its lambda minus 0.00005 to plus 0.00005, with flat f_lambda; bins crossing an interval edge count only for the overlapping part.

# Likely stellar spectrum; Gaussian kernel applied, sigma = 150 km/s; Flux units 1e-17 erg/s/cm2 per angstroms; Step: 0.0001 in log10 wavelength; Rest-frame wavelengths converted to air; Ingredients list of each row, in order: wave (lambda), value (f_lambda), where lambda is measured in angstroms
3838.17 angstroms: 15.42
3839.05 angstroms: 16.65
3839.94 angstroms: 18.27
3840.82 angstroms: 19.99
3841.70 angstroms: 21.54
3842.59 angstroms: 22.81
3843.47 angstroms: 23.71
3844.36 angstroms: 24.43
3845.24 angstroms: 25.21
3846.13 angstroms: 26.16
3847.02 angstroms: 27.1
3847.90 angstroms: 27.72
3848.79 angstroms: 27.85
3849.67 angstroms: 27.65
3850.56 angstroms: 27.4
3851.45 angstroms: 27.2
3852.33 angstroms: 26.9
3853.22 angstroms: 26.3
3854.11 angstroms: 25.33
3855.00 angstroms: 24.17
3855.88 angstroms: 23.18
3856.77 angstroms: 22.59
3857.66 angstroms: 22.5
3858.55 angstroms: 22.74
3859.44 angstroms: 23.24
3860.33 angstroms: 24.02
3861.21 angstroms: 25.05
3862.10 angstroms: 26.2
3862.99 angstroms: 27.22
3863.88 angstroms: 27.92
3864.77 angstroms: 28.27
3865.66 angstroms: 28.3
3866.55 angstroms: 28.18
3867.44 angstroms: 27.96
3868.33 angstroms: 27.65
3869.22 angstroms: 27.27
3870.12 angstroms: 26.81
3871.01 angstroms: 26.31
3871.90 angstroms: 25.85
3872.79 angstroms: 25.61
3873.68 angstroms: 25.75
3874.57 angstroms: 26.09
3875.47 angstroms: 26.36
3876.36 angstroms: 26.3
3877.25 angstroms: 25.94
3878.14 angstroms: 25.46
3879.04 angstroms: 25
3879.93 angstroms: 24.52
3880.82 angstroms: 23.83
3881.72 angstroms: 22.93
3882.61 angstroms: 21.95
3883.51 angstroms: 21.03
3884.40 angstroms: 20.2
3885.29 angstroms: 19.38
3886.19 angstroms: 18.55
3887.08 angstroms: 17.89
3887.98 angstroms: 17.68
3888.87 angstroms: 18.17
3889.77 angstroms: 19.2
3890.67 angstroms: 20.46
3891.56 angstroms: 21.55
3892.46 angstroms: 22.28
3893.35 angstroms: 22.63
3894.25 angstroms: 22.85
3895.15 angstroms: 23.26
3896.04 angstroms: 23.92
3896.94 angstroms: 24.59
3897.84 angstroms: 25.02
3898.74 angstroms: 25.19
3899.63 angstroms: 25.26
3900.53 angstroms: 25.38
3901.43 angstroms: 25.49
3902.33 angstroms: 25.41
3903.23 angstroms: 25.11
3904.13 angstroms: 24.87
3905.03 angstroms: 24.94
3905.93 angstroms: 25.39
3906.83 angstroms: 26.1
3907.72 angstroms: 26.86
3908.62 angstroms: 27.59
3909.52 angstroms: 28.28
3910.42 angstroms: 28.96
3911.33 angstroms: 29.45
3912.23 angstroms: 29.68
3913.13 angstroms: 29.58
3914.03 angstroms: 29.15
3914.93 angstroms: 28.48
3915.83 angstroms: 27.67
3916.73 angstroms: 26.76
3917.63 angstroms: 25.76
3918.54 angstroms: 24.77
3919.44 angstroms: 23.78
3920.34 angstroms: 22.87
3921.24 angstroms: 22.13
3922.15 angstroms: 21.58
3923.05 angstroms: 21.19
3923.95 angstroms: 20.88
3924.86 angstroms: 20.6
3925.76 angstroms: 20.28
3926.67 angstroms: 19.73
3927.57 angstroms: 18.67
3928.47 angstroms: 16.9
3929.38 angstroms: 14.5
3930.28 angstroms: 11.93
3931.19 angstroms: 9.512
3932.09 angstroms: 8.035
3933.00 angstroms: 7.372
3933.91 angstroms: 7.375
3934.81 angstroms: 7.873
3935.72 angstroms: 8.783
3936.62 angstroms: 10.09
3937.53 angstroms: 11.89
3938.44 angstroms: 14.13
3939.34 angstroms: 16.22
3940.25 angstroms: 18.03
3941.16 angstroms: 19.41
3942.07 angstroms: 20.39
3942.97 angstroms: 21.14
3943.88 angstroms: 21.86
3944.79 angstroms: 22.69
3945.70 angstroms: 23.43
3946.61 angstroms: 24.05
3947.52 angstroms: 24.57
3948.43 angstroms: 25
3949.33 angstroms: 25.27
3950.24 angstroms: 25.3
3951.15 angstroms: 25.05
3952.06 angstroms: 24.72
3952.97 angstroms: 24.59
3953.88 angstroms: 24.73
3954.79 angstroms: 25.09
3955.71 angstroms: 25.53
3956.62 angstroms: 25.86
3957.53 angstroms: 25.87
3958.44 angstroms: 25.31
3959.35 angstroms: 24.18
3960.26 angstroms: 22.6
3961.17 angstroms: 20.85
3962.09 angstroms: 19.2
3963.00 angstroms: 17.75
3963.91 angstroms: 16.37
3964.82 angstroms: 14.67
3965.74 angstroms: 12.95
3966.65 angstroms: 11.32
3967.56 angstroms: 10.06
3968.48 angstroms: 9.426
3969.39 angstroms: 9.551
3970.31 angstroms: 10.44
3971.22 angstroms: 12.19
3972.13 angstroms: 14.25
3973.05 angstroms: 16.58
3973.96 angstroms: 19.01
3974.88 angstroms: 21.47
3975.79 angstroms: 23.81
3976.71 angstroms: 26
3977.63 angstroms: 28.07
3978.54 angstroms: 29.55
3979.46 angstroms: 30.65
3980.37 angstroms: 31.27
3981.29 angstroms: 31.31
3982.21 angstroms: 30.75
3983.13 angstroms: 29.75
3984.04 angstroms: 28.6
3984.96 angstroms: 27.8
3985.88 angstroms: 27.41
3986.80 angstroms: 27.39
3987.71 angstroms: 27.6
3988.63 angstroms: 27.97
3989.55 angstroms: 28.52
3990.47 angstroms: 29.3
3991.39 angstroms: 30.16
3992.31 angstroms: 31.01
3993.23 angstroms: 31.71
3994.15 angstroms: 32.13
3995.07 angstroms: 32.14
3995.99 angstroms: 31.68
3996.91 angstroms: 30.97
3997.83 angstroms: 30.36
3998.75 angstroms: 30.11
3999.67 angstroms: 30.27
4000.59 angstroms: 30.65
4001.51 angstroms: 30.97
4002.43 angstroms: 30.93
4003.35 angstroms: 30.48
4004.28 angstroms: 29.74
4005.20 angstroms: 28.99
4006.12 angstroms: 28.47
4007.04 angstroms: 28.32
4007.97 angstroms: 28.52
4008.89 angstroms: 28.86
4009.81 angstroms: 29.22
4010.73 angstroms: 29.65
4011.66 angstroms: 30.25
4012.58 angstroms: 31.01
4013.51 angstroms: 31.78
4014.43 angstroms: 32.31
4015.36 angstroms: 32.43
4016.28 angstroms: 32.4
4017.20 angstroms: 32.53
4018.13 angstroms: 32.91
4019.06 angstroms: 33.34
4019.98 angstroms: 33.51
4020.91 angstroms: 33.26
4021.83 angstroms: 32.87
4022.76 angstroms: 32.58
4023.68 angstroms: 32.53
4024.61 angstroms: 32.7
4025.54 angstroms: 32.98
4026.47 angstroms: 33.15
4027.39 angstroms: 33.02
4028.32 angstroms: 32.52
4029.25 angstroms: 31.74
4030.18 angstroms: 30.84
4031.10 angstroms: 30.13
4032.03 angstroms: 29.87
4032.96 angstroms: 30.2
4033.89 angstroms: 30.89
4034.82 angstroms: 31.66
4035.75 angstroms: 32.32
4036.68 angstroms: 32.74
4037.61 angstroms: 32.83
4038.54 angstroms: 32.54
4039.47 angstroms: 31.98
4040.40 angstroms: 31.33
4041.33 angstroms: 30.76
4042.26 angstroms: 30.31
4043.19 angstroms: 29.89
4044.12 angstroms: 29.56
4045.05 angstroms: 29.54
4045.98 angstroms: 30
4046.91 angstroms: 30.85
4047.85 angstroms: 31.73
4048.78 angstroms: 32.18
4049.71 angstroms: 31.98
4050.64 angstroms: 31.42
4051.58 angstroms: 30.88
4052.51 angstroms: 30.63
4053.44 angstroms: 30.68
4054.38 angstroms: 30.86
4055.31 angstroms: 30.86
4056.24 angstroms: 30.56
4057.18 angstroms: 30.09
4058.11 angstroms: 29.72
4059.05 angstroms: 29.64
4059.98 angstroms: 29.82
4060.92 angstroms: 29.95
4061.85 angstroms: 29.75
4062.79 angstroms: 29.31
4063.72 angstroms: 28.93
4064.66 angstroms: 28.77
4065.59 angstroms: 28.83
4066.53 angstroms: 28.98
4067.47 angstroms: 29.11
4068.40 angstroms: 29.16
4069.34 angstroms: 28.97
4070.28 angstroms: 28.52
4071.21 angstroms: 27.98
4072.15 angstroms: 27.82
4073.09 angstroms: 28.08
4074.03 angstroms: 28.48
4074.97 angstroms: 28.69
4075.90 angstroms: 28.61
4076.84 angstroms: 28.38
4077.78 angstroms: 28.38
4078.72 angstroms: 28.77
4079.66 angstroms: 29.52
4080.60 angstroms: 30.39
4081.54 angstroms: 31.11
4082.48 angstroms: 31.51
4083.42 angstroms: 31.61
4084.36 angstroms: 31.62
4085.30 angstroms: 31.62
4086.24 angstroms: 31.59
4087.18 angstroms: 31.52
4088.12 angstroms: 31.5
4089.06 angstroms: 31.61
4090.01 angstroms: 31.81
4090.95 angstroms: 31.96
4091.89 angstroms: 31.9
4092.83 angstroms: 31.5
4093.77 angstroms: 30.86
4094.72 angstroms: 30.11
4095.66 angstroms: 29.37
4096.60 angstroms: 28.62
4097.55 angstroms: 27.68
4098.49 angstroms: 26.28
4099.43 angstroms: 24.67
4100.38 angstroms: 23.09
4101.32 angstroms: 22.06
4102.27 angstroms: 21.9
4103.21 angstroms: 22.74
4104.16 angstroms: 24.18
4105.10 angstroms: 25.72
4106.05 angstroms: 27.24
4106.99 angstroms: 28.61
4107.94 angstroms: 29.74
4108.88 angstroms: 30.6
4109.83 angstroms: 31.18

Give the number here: -312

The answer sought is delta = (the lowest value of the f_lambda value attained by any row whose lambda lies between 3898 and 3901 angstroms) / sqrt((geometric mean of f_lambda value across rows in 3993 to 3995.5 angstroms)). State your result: 4.5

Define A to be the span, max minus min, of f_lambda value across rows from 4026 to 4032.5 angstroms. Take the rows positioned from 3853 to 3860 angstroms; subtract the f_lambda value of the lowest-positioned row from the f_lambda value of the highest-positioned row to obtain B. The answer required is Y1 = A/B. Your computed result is -1.1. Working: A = 3.3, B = -3.1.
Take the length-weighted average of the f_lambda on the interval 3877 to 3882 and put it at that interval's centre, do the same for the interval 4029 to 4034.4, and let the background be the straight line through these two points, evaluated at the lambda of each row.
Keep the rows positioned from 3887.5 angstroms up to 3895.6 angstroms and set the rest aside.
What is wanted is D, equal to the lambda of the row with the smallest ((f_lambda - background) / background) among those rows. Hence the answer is 3887.98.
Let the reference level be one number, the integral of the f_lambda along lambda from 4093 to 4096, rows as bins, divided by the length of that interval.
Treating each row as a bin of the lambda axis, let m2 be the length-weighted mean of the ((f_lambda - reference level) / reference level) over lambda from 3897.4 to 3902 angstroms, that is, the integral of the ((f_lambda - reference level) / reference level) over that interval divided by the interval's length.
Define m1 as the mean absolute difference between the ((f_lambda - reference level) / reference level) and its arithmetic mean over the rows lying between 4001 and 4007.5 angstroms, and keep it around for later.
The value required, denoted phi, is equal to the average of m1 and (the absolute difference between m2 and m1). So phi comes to 0.11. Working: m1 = 0.031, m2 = -0.17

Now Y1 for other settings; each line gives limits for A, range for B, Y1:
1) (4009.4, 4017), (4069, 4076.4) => -8.9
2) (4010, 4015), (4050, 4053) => -3.4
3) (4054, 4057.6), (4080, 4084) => 0.6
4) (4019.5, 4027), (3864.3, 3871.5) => -0.5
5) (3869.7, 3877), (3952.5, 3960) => -2.9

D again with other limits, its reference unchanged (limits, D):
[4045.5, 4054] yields 4045.98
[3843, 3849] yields 3843.47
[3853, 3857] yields 3856.77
